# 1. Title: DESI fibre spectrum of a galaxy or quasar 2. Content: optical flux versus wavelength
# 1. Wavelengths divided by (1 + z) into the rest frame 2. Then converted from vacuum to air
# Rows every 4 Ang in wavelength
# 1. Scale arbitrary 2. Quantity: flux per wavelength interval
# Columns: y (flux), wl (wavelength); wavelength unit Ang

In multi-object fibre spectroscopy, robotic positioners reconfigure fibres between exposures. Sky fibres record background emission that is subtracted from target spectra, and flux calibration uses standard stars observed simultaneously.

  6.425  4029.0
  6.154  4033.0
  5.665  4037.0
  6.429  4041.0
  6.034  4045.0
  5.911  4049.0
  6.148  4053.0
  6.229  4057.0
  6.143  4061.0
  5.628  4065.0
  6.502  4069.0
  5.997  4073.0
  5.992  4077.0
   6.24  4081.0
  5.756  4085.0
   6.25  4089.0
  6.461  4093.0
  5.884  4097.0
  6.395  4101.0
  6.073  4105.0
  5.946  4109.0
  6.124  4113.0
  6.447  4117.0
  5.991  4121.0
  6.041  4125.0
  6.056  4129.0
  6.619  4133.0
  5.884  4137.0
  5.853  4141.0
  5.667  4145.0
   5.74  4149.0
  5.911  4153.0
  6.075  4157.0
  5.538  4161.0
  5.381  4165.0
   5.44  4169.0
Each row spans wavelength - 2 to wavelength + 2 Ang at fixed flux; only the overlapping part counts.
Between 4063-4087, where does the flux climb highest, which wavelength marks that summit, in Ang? 4069.0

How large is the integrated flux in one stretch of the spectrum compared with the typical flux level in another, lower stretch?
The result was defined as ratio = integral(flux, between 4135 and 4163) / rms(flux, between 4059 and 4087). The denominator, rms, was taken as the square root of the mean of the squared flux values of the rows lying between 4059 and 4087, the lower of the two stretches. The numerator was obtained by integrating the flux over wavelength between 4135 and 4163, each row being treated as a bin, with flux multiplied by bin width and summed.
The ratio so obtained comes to 27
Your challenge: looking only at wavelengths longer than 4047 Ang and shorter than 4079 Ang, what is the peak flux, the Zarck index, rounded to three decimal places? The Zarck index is 6.502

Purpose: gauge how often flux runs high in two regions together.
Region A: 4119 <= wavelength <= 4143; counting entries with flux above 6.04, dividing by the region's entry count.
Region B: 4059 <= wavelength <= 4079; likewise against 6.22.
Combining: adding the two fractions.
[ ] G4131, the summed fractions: 0.70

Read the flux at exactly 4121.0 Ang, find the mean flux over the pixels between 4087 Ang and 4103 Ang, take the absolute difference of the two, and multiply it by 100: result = 26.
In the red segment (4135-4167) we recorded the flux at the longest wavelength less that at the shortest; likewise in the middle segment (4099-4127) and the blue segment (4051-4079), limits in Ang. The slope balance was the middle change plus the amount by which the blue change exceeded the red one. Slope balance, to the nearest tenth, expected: 0.0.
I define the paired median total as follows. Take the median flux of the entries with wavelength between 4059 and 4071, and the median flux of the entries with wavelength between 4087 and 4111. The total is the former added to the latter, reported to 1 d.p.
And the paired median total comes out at 12.3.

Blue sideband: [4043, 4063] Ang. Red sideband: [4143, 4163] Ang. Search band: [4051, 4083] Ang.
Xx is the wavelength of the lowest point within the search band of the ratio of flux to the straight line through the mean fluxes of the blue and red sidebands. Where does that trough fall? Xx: 4065.0 Ang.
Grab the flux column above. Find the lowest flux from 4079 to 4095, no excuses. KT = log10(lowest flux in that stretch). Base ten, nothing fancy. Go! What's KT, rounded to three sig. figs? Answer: 0.760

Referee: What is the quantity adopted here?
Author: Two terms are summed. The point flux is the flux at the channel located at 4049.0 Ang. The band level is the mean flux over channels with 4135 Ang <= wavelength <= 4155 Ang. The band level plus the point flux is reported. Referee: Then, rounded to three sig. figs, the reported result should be 11.7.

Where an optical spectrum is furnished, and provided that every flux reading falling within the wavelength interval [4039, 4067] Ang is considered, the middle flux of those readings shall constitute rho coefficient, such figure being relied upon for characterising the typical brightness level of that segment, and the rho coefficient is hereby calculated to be 6.14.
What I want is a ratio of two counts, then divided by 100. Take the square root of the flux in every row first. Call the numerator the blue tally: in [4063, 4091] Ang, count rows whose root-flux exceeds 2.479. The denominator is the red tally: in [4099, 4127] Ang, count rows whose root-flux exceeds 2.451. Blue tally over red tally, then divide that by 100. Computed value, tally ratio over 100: 0.006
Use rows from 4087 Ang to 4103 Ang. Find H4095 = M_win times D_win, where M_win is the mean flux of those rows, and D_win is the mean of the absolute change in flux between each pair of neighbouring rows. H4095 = 2.7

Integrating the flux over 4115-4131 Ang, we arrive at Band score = 98.1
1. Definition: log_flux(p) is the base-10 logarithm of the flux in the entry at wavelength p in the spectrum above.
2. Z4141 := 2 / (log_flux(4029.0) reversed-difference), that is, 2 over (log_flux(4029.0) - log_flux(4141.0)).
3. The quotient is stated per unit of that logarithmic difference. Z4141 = 49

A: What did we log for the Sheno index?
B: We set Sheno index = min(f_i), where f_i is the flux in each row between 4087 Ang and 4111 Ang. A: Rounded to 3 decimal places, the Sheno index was 5.884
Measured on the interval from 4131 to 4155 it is 5.667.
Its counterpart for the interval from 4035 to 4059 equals 5.665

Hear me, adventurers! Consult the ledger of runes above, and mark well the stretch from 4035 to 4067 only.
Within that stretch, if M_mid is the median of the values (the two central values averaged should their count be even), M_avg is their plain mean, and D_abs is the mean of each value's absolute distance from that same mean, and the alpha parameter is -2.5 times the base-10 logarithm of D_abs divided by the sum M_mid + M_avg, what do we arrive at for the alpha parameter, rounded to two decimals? 4.37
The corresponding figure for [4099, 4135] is 4.47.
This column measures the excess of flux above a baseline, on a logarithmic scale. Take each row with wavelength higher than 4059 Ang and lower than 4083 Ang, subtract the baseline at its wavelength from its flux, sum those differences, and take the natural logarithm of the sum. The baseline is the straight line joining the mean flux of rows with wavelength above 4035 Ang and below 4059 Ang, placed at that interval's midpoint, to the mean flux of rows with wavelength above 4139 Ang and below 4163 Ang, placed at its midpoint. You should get -0.77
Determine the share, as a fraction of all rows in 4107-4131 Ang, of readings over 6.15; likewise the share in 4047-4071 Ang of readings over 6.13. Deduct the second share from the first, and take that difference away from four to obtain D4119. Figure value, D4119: 4.50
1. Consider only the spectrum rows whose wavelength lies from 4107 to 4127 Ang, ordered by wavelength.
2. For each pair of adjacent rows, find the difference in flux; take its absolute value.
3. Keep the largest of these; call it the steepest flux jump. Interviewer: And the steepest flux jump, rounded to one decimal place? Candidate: 0.5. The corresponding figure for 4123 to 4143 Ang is 0.7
